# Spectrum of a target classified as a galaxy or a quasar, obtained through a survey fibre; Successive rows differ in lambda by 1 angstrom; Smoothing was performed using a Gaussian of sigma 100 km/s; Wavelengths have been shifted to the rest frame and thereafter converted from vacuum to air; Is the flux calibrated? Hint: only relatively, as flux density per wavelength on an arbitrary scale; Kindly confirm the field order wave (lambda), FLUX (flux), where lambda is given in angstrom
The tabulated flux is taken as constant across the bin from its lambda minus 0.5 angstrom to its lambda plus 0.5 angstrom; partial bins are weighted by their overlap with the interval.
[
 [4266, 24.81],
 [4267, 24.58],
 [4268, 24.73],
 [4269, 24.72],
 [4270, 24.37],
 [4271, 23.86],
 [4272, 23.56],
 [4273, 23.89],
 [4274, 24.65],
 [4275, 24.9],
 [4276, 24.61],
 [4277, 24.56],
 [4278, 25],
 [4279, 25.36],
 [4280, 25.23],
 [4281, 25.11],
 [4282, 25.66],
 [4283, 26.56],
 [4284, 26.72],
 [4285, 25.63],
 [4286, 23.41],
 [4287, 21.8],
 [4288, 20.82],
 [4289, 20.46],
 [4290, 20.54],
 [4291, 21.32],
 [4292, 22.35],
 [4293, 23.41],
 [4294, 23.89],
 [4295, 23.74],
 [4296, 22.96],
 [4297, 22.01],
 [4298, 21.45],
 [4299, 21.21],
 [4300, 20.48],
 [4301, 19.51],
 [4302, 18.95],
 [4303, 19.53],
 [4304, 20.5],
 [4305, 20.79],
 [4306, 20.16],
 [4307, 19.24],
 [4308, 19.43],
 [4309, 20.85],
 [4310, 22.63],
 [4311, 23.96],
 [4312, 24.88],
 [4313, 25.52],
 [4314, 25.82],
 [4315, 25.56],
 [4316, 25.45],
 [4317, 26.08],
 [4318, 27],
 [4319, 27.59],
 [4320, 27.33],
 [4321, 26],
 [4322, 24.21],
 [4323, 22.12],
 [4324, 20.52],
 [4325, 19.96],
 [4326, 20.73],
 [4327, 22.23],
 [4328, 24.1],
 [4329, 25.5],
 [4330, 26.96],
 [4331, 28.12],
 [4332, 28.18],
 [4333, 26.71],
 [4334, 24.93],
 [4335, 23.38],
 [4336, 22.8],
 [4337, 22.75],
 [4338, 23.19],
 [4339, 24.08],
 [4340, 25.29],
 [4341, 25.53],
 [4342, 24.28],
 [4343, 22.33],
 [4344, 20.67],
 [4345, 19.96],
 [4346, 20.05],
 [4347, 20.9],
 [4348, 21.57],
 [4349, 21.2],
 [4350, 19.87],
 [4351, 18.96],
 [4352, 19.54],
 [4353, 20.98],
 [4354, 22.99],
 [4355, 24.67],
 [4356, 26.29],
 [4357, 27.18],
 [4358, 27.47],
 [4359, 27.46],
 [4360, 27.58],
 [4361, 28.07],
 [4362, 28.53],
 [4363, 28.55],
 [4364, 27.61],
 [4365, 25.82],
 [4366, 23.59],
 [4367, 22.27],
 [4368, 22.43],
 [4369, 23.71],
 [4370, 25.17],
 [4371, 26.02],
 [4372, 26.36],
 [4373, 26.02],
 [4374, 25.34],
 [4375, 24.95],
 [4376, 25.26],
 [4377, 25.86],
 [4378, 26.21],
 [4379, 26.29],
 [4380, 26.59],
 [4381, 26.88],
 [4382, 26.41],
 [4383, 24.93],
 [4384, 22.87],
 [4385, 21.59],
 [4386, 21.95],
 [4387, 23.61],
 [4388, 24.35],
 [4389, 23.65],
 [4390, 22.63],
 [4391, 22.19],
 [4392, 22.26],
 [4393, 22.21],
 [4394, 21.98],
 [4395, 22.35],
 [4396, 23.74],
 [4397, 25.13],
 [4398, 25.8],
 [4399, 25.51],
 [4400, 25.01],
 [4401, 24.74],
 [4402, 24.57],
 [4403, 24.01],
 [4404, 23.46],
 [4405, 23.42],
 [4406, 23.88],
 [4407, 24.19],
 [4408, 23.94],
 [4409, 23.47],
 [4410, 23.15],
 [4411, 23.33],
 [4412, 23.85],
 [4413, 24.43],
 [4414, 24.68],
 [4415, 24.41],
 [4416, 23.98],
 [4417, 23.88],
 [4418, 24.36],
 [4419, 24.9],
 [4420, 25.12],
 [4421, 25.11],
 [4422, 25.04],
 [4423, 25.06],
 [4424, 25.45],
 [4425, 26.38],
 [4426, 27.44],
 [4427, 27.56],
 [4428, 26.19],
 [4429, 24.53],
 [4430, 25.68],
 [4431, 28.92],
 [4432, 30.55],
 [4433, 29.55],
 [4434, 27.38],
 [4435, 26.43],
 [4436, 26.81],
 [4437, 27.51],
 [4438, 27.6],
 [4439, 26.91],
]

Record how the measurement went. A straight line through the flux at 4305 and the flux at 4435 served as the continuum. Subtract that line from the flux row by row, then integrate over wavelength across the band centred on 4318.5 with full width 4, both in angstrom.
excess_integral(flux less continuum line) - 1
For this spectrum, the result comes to 21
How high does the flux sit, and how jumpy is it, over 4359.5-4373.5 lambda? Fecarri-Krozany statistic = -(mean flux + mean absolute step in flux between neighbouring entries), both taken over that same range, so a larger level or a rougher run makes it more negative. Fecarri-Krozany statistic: -26.7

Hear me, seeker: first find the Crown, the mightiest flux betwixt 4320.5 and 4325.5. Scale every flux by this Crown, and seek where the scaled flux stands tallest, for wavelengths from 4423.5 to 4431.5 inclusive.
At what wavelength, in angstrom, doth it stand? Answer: 4431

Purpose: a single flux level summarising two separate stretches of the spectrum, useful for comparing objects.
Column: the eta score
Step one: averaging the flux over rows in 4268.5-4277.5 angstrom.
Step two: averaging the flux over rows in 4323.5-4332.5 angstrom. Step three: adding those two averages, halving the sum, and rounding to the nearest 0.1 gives 24.2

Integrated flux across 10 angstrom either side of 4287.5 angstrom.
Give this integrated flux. 472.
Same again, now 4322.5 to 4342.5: 481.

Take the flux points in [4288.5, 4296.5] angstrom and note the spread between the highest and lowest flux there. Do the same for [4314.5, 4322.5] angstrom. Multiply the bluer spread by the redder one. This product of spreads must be 12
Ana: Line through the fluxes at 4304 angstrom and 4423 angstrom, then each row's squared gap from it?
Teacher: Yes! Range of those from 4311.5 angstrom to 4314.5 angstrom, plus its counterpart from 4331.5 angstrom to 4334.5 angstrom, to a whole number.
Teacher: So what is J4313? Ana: 41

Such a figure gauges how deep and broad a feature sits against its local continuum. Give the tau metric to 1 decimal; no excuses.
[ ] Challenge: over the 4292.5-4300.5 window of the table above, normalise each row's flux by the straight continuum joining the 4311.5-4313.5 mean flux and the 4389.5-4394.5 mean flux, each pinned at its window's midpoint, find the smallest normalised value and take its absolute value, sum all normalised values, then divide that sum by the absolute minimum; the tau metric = 8.7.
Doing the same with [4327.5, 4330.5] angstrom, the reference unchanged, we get 3.2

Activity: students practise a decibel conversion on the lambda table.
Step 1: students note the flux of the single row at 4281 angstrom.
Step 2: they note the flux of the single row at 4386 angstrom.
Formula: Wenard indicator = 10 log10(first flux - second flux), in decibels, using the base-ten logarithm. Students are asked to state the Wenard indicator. 5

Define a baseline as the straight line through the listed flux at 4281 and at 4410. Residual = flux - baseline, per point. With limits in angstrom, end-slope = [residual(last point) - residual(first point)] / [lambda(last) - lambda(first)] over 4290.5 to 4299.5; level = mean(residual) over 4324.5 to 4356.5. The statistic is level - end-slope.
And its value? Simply -1.1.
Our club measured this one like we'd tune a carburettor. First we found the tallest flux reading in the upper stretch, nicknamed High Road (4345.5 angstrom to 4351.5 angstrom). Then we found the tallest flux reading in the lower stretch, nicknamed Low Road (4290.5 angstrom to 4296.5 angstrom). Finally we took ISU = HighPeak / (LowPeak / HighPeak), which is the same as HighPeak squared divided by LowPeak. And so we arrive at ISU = 19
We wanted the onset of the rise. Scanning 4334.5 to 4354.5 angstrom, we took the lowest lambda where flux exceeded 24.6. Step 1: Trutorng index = 4340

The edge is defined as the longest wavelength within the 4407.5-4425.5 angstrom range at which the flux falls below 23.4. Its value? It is 4411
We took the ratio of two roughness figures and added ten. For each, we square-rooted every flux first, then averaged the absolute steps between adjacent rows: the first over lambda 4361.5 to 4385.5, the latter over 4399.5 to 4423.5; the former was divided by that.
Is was 12.6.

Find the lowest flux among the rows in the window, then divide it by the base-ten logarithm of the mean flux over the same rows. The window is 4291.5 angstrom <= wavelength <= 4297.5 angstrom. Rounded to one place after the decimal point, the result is 16.1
